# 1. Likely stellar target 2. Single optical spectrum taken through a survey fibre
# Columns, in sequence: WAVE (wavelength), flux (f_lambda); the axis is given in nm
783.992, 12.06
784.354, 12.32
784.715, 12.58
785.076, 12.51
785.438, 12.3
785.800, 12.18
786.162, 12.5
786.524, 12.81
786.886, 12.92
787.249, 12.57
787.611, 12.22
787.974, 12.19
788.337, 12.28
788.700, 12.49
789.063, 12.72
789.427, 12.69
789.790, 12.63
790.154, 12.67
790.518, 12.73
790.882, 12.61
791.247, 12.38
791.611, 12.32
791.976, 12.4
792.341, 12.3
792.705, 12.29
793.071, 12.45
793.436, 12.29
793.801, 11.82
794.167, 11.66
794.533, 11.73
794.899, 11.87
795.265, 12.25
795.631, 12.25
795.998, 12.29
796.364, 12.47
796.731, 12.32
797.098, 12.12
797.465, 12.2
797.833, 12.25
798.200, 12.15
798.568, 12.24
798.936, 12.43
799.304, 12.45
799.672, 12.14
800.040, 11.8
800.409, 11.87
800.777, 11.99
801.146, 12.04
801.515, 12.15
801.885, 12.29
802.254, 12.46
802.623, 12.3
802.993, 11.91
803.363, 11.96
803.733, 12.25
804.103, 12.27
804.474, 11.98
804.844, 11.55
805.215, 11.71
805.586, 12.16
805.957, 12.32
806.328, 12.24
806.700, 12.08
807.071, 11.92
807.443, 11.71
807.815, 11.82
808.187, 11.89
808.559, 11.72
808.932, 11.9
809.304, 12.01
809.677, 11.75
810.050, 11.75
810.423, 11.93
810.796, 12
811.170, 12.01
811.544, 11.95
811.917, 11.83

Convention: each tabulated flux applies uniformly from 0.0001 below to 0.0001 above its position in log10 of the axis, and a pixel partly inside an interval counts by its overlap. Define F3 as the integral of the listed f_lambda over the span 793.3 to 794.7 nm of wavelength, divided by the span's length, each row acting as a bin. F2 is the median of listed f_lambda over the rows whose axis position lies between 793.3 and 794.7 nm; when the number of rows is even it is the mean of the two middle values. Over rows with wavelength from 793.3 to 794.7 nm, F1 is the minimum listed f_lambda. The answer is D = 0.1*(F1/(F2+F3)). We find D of 0.0493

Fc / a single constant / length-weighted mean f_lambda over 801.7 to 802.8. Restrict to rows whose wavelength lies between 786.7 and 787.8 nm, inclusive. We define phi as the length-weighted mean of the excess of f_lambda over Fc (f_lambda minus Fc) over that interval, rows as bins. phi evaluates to 0.2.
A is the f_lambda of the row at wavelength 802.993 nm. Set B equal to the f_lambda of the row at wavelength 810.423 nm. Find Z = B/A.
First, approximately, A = 11.91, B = 11.93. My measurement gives 1.00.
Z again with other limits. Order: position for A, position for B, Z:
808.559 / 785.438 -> 1.05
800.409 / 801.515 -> 1.02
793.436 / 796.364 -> 1.01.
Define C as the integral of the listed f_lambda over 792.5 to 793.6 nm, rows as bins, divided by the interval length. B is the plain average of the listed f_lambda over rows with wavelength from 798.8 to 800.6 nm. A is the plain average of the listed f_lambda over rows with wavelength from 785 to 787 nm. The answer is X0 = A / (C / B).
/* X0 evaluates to 12.3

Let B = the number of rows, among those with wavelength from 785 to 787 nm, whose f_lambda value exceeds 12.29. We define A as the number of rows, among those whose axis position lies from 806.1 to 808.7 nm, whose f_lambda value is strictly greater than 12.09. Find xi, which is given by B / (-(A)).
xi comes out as -5.0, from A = 1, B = 5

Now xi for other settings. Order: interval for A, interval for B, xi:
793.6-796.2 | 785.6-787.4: -1.3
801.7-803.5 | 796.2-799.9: -1.3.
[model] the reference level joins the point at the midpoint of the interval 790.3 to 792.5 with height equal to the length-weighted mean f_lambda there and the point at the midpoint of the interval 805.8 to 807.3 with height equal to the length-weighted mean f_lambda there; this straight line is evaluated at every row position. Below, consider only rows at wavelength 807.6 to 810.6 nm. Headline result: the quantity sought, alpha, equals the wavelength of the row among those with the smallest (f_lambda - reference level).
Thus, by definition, 808.559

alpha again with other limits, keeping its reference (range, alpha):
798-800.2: 800.040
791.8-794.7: 794.167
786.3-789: 787.974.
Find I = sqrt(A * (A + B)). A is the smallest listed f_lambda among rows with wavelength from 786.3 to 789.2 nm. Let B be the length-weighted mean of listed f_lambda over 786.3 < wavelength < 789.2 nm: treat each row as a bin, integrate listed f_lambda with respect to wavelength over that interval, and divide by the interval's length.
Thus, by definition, 17.4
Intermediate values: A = 12.19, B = 12.5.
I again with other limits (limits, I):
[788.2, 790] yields 17.5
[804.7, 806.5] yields 16.5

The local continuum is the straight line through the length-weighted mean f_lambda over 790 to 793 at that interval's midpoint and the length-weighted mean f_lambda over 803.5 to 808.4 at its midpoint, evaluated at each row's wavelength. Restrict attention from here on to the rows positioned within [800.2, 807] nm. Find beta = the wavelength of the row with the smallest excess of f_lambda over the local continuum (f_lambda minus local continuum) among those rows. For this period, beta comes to 804.844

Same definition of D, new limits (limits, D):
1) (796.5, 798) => 0.0496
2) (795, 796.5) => 0.0499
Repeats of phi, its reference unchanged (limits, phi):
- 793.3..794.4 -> -0.5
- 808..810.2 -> -0.5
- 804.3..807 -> -0.4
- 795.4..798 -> -0.1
